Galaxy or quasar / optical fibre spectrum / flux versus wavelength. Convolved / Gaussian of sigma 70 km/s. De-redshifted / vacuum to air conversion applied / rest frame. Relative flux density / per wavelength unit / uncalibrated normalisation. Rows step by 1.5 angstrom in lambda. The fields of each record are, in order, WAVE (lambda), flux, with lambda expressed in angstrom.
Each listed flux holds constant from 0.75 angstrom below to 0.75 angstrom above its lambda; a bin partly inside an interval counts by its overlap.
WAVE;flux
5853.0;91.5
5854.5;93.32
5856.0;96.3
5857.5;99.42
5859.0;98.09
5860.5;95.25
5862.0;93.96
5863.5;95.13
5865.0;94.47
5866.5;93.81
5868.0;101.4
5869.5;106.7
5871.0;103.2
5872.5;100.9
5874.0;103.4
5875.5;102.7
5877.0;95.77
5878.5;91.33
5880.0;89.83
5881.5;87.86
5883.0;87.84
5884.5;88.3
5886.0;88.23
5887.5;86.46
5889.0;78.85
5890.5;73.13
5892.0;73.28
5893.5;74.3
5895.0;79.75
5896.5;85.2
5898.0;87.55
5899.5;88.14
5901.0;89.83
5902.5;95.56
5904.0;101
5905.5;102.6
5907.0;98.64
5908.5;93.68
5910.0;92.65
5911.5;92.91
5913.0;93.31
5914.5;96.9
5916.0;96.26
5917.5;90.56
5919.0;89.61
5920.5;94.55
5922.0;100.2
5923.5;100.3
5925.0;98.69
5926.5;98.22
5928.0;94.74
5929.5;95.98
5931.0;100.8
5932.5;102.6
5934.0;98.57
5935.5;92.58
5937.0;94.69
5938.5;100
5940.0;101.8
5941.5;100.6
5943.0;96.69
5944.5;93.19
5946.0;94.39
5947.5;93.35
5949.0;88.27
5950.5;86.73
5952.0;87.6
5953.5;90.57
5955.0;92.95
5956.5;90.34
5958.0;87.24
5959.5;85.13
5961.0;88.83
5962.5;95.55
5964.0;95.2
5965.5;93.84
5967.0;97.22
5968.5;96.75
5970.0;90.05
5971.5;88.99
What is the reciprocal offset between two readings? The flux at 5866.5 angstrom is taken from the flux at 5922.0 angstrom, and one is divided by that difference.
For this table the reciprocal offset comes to 0.16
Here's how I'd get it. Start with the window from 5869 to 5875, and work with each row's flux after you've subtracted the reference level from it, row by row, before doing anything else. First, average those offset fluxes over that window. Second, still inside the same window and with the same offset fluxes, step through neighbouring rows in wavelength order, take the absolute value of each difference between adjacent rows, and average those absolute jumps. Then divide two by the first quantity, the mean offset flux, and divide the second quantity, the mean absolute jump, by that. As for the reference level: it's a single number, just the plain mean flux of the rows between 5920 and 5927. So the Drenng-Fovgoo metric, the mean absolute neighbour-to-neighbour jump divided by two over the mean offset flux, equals 7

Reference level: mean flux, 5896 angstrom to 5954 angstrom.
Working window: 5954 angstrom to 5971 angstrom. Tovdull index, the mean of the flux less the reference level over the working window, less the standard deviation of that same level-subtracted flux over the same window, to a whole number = -7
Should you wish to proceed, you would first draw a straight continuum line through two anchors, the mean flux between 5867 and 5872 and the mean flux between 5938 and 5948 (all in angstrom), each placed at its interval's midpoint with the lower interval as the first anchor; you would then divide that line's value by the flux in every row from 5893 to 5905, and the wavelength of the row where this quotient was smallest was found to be 5904.0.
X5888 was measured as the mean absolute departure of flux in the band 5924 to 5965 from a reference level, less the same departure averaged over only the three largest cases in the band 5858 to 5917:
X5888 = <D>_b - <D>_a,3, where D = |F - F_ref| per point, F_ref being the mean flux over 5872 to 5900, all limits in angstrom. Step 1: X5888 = -10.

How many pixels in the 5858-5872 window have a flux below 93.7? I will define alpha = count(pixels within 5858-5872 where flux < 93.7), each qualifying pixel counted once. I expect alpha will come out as 0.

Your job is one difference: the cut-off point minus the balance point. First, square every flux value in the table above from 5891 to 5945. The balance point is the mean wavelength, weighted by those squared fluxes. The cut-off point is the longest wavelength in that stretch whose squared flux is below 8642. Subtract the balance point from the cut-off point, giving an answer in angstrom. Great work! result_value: 15.9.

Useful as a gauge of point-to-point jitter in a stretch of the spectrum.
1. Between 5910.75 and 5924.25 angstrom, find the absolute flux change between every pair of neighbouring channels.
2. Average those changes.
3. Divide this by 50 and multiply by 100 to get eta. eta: 5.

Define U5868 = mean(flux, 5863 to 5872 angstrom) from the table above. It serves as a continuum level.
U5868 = 99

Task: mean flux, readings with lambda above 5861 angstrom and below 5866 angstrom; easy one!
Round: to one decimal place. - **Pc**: 94.5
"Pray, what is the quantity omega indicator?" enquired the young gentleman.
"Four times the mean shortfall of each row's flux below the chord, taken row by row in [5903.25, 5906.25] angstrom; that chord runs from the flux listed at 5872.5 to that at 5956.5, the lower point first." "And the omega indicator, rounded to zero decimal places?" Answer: -20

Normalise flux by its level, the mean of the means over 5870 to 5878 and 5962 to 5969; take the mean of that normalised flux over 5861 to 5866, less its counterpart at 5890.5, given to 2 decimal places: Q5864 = 0.22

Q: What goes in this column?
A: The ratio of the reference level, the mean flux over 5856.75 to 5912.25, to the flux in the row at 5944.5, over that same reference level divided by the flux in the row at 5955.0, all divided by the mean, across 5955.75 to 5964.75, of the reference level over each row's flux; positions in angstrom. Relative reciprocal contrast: 0.98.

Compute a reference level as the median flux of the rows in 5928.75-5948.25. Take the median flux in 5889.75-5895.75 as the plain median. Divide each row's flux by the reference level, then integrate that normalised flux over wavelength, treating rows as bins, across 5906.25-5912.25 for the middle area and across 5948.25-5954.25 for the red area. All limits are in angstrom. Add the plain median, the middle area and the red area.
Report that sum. 85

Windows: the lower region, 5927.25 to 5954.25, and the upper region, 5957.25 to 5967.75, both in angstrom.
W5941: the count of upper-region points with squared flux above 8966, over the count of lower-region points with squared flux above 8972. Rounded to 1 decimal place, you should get 0.3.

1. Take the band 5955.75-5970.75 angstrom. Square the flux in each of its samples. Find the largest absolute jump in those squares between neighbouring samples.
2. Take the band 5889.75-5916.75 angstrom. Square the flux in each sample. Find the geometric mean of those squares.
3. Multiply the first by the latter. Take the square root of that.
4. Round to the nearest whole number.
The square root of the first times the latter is 3157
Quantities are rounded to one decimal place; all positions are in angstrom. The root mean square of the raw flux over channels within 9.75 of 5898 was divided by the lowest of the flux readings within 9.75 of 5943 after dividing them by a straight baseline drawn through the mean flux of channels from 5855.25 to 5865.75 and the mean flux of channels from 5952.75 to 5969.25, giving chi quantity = 93.2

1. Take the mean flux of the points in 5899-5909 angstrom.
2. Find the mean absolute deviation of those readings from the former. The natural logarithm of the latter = 1.5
